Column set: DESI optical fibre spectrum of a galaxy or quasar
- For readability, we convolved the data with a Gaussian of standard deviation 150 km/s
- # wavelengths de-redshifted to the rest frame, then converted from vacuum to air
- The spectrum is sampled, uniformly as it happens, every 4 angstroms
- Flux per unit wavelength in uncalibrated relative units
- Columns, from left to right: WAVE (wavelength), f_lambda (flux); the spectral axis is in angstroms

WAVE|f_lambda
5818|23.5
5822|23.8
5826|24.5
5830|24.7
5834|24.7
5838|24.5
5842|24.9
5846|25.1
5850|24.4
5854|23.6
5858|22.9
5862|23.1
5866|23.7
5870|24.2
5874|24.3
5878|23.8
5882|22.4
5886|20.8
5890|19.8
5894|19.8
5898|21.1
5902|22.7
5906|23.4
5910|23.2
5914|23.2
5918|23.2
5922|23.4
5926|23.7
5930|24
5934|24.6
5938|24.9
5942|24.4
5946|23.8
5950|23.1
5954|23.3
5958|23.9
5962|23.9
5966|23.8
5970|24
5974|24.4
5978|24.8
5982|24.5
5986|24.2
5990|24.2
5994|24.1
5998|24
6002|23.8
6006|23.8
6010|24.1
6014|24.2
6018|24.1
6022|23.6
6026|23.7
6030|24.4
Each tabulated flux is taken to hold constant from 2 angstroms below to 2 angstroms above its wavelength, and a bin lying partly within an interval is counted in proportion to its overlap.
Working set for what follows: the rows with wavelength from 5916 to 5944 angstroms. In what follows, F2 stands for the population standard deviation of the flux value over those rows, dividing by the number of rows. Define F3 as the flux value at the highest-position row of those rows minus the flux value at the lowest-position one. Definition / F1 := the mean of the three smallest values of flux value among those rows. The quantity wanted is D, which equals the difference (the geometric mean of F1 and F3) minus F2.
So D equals 5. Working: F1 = 23.4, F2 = 0.6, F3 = 1.2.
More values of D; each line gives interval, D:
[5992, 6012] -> 0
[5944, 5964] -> 1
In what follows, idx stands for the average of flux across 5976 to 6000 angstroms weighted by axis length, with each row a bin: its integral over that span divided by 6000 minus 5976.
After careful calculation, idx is 24.3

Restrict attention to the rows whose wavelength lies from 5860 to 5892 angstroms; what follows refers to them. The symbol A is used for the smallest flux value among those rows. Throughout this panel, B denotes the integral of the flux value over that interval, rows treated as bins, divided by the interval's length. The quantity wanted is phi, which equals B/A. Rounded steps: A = 19.8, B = 22.8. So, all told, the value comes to 1.150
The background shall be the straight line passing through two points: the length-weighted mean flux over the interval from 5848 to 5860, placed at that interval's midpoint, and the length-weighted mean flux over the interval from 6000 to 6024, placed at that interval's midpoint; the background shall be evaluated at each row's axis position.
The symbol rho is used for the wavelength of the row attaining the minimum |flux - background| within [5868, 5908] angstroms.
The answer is 5878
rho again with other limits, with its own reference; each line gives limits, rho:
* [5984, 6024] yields 5998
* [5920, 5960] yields 5946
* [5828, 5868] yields 5854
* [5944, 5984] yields 5946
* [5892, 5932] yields 5926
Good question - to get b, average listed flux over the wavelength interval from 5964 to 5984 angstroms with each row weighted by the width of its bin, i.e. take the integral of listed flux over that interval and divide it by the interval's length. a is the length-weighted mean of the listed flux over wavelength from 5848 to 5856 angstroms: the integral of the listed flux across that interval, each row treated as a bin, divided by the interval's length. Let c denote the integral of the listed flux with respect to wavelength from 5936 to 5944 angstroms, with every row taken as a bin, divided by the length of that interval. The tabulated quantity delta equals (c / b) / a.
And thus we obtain 0.0423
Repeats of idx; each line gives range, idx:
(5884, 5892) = 20.3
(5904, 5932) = 23.4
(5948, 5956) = 23.2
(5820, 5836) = 24.4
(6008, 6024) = 24.0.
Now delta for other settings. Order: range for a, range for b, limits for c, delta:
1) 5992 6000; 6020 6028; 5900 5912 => 0.0406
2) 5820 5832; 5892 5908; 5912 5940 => 0.0451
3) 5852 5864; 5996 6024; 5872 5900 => 0.0391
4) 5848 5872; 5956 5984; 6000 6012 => 0.0418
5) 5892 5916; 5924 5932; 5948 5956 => 0.0438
